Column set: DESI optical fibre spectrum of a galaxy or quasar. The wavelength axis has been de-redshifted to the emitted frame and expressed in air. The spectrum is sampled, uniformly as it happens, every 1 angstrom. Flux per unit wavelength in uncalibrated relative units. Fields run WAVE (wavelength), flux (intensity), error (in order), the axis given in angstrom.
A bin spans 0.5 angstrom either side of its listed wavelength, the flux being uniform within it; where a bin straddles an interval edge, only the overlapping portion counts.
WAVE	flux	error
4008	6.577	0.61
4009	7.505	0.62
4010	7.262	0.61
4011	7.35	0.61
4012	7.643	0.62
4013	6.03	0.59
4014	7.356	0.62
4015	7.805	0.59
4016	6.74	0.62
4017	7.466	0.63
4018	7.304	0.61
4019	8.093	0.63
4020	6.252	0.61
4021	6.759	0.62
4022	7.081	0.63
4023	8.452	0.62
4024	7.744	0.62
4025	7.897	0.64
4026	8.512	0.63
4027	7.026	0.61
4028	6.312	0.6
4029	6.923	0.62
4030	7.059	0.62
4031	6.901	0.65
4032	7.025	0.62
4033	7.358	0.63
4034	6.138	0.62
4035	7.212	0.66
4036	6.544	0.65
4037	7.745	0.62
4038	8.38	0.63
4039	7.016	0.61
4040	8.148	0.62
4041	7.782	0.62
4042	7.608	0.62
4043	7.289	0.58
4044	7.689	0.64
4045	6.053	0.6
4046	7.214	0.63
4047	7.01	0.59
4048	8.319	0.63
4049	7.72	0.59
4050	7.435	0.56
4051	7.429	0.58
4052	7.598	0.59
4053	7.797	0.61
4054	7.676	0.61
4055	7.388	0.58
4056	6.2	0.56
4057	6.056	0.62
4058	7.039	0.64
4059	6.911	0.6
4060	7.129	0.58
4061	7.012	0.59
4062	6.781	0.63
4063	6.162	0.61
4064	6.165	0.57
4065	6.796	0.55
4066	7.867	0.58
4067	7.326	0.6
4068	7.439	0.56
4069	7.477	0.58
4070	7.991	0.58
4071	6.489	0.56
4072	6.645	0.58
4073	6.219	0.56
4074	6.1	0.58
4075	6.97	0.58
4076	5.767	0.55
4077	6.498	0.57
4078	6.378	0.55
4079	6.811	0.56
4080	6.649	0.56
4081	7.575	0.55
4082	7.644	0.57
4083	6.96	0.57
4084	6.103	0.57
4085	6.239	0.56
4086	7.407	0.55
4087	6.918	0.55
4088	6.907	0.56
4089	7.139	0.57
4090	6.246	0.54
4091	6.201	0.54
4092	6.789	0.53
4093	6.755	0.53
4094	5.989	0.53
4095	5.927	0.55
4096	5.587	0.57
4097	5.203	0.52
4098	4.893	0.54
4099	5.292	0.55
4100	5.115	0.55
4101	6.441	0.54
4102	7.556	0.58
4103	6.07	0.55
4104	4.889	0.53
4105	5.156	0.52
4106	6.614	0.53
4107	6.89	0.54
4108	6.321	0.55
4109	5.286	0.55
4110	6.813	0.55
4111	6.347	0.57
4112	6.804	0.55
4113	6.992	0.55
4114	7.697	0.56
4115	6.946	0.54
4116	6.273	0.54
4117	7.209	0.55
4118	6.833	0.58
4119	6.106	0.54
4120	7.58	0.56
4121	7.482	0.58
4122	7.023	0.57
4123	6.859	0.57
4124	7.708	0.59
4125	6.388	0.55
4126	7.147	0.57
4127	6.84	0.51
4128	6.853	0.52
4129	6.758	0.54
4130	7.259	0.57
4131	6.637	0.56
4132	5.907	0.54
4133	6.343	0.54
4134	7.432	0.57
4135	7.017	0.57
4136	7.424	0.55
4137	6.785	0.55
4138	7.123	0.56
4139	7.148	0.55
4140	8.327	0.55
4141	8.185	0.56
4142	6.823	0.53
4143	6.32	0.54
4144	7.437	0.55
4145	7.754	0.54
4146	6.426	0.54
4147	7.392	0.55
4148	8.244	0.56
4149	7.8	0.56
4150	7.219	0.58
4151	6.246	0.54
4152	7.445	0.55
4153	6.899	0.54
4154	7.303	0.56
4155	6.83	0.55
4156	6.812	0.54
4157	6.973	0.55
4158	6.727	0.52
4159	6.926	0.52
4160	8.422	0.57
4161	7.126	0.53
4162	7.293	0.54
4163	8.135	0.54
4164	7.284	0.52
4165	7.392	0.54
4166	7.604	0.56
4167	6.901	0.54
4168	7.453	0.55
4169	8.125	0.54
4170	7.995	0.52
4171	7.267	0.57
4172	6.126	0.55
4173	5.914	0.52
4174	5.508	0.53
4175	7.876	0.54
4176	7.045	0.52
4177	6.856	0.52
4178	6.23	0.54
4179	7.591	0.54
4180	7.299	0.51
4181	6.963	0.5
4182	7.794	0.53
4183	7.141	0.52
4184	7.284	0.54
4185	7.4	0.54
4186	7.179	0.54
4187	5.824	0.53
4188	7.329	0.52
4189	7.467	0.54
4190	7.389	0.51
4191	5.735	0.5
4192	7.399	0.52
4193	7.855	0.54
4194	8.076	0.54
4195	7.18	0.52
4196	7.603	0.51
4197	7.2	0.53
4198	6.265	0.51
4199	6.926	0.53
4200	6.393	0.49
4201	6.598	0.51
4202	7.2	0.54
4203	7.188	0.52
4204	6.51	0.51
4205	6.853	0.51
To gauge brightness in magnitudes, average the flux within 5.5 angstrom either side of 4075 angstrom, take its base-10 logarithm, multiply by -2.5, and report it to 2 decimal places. -2.05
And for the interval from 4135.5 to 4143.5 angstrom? -2.15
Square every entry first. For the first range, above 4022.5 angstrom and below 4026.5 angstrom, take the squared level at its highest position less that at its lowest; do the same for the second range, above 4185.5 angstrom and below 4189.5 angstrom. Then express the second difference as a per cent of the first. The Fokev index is 414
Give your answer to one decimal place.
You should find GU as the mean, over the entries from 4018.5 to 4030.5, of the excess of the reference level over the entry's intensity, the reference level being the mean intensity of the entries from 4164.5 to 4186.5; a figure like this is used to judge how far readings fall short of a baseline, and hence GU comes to -0.2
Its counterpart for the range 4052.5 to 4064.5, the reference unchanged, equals 0.3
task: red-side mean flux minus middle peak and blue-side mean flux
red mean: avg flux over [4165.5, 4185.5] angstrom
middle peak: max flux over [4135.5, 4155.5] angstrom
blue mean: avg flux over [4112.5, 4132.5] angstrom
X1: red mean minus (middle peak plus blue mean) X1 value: -8.1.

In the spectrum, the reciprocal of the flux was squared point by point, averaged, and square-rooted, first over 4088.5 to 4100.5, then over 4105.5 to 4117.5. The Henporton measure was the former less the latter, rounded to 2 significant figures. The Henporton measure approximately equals 0.021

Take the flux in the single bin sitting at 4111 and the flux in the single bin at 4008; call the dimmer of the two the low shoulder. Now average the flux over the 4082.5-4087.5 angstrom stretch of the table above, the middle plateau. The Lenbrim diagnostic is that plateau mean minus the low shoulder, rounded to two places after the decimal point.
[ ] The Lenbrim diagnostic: 0.38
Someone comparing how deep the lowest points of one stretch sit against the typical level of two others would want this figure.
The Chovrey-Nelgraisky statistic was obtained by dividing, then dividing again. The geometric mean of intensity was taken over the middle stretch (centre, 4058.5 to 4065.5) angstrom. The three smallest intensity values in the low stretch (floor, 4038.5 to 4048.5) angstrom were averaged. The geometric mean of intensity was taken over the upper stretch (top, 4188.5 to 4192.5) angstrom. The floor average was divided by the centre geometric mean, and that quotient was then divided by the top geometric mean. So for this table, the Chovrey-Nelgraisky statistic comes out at 0.144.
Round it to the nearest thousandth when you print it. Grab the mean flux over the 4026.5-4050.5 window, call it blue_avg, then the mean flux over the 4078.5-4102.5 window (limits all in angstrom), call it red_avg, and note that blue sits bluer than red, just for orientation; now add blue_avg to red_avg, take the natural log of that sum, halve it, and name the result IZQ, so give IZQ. 1.308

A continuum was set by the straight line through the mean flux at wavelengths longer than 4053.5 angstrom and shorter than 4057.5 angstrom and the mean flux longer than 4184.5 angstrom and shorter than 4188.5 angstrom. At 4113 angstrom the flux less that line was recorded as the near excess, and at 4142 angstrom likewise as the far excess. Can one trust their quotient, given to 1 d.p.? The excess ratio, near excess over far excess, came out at -1.6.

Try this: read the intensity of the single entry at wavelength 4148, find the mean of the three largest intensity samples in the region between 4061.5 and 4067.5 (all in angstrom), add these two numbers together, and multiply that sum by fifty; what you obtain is 779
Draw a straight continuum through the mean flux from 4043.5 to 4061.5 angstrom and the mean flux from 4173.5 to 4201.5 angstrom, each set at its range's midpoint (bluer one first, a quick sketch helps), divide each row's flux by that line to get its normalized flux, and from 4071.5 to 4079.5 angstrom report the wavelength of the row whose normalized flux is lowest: 4076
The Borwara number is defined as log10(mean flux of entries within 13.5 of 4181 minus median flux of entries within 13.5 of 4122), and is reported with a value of -0.58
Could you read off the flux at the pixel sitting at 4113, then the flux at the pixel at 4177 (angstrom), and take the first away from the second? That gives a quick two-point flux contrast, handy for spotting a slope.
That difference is -0.1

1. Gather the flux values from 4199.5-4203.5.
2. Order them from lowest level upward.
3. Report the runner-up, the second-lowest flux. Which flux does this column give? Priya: 6.598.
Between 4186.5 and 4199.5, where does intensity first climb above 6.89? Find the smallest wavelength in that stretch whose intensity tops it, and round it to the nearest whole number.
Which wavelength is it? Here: 4188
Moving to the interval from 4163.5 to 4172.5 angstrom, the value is 4164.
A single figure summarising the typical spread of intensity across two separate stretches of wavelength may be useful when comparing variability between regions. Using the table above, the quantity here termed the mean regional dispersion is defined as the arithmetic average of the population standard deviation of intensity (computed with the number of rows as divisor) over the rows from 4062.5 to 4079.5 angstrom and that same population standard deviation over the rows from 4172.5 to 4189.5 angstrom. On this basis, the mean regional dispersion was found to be 0.66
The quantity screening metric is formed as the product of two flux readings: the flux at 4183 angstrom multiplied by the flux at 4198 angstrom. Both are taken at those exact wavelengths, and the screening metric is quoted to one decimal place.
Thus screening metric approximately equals 44.7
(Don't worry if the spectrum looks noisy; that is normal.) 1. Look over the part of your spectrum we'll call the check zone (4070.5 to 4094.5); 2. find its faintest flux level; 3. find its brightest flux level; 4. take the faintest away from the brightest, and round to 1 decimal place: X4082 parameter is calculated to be 1.9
